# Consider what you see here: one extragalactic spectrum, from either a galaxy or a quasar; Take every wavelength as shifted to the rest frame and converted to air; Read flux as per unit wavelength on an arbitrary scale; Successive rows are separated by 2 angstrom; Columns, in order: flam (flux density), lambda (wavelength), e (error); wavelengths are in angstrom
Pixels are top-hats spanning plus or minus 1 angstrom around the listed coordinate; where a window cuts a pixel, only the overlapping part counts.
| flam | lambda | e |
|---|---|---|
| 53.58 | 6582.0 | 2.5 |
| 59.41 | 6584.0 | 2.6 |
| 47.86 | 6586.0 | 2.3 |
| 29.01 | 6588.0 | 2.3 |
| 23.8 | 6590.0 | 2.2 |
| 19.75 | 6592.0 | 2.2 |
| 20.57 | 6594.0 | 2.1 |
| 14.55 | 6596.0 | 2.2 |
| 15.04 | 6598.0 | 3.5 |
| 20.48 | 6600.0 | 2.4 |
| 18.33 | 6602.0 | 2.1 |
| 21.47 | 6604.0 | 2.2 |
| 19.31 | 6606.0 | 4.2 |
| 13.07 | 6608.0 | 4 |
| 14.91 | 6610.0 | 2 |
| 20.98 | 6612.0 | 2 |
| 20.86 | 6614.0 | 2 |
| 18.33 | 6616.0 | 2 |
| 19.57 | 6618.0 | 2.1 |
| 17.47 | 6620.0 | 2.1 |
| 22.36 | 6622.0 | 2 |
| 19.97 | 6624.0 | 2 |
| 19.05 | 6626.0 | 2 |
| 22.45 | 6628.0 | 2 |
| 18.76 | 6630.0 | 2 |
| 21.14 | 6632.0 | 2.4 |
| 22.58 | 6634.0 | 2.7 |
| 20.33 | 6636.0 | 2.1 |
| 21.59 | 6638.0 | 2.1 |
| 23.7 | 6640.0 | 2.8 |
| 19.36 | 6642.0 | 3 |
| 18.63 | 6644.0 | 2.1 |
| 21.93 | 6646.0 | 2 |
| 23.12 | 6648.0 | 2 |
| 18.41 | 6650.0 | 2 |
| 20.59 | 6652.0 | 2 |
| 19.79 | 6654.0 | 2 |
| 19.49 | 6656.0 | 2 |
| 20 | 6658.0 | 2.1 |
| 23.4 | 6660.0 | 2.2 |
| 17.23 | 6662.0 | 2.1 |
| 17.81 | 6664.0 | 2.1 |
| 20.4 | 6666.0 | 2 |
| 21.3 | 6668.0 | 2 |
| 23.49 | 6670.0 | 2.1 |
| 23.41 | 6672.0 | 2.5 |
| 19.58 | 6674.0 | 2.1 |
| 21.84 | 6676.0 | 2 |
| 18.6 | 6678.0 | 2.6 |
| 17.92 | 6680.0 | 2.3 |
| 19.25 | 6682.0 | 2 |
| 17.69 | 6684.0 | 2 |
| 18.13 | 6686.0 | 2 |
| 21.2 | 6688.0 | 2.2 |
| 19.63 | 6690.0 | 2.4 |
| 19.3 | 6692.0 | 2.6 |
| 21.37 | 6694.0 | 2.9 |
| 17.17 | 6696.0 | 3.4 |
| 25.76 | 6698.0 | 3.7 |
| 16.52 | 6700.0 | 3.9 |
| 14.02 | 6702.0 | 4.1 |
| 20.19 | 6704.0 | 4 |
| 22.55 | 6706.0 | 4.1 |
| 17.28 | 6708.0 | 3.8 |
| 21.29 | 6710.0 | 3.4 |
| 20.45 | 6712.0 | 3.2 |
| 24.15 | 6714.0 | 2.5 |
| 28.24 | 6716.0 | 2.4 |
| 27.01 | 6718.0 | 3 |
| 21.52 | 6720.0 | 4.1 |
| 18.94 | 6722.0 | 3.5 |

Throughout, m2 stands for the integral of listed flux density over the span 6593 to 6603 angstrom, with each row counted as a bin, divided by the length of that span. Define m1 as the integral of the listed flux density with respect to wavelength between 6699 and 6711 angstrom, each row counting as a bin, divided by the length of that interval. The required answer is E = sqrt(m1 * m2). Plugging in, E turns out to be 18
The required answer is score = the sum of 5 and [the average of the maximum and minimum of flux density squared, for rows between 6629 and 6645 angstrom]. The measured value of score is 459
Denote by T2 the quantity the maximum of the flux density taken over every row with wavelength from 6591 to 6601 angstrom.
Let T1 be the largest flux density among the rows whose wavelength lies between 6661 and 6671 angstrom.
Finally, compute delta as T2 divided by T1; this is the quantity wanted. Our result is 0.88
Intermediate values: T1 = 23.49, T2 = 20.57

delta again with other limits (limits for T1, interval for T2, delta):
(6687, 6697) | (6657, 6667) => 1.09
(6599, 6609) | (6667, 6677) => 1.09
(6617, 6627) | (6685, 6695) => 0.96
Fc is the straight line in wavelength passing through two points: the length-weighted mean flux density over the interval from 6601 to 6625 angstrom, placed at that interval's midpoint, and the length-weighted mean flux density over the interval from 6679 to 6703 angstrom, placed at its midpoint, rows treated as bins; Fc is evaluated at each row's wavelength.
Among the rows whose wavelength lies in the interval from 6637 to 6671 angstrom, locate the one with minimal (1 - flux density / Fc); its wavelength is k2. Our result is 6640.0 angstrom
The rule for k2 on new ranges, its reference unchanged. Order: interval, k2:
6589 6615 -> 6590.0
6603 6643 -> 6640.0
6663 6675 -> 6670.0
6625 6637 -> 6634.0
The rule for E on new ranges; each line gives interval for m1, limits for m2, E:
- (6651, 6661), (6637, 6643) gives 21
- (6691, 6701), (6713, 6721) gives 22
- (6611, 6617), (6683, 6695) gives 20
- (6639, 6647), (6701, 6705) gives 19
